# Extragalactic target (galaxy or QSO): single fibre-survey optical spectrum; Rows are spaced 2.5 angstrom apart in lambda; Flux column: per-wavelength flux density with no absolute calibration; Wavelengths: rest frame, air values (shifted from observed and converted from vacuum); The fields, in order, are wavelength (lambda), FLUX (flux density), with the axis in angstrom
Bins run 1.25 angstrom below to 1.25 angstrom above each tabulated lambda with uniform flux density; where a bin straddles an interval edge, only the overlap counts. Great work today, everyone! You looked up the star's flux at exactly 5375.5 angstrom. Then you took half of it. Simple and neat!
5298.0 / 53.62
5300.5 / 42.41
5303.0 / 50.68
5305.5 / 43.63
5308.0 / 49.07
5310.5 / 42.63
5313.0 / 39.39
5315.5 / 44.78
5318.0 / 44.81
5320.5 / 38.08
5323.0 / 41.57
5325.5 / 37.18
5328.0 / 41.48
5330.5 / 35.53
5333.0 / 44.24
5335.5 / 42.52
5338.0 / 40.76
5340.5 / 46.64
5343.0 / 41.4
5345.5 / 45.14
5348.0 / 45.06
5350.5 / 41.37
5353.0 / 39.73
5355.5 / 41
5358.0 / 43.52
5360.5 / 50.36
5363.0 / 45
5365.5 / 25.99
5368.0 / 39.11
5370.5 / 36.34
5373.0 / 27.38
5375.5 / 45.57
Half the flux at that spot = 22.8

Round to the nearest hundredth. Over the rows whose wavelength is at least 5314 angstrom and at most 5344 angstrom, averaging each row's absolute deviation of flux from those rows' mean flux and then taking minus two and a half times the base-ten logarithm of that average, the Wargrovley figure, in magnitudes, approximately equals -1.00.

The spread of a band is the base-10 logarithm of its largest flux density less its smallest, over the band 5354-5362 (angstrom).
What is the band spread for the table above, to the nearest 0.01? 0.97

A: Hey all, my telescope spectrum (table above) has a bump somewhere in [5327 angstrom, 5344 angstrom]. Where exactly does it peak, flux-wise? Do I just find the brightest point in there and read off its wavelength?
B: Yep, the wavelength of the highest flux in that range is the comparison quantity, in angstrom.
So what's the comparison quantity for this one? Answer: 5340.5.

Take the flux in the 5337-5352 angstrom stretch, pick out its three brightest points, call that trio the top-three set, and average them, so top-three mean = 45.6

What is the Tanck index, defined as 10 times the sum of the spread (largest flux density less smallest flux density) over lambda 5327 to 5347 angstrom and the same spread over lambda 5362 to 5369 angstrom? 301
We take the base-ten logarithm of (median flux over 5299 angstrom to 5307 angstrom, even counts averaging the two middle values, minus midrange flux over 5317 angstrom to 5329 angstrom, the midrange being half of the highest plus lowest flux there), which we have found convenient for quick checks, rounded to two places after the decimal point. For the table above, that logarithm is 0.42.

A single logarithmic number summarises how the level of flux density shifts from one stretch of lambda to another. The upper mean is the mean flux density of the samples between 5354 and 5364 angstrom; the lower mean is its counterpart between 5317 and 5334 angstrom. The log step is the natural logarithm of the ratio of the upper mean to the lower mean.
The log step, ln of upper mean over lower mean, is 0.107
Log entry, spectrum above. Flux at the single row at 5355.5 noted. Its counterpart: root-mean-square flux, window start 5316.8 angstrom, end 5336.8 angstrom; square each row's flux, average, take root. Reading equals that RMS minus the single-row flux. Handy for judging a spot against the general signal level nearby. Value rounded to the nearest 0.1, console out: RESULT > -0.2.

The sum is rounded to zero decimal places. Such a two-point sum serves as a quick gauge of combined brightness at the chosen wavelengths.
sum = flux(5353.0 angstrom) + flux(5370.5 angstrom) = 76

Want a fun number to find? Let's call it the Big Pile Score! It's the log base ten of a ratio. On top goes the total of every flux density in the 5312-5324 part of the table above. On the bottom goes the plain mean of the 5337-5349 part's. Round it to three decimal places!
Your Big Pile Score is 0.678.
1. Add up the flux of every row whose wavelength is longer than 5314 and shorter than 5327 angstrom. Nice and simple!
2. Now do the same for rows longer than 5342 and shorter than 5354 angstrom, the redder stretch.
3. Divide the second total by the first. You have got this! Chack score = 1.03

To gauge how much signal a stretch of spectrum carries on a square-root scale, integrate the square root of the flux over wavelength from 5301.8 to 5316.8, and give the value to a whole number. 101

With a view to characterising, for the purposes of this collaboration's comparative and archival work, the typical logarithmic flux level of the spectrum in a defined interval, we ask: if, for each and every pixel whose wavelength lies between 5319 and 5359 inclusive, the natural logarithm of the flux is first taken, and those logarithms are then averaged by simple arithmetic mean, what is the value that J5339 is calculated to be 3.73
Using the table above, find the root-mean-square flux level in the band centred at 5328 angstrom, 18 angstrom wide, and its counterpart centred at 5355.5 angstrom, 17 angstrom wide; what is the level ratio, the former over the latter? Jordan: 0.92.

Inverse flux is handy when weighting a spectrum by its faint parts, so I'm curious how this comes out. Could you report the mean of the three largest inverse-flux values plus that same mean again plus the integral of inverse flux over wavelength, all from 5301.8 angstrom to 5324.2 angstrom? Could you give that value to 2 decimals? 0.57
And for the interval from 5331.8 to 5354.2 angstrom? 0.57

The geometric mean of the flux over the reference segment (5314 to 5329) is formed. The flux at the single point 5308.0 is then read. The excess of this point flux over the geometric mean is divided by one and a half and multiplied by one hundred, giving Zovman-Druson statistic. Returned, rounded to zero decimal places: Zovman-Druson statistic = 524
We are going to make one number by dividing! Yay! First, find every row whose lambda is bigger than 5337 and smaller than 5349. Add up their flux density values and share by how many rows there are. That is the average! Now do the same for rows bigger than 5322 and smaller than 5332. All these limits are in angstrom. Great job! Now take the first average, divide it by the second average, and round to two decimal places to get 1.12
